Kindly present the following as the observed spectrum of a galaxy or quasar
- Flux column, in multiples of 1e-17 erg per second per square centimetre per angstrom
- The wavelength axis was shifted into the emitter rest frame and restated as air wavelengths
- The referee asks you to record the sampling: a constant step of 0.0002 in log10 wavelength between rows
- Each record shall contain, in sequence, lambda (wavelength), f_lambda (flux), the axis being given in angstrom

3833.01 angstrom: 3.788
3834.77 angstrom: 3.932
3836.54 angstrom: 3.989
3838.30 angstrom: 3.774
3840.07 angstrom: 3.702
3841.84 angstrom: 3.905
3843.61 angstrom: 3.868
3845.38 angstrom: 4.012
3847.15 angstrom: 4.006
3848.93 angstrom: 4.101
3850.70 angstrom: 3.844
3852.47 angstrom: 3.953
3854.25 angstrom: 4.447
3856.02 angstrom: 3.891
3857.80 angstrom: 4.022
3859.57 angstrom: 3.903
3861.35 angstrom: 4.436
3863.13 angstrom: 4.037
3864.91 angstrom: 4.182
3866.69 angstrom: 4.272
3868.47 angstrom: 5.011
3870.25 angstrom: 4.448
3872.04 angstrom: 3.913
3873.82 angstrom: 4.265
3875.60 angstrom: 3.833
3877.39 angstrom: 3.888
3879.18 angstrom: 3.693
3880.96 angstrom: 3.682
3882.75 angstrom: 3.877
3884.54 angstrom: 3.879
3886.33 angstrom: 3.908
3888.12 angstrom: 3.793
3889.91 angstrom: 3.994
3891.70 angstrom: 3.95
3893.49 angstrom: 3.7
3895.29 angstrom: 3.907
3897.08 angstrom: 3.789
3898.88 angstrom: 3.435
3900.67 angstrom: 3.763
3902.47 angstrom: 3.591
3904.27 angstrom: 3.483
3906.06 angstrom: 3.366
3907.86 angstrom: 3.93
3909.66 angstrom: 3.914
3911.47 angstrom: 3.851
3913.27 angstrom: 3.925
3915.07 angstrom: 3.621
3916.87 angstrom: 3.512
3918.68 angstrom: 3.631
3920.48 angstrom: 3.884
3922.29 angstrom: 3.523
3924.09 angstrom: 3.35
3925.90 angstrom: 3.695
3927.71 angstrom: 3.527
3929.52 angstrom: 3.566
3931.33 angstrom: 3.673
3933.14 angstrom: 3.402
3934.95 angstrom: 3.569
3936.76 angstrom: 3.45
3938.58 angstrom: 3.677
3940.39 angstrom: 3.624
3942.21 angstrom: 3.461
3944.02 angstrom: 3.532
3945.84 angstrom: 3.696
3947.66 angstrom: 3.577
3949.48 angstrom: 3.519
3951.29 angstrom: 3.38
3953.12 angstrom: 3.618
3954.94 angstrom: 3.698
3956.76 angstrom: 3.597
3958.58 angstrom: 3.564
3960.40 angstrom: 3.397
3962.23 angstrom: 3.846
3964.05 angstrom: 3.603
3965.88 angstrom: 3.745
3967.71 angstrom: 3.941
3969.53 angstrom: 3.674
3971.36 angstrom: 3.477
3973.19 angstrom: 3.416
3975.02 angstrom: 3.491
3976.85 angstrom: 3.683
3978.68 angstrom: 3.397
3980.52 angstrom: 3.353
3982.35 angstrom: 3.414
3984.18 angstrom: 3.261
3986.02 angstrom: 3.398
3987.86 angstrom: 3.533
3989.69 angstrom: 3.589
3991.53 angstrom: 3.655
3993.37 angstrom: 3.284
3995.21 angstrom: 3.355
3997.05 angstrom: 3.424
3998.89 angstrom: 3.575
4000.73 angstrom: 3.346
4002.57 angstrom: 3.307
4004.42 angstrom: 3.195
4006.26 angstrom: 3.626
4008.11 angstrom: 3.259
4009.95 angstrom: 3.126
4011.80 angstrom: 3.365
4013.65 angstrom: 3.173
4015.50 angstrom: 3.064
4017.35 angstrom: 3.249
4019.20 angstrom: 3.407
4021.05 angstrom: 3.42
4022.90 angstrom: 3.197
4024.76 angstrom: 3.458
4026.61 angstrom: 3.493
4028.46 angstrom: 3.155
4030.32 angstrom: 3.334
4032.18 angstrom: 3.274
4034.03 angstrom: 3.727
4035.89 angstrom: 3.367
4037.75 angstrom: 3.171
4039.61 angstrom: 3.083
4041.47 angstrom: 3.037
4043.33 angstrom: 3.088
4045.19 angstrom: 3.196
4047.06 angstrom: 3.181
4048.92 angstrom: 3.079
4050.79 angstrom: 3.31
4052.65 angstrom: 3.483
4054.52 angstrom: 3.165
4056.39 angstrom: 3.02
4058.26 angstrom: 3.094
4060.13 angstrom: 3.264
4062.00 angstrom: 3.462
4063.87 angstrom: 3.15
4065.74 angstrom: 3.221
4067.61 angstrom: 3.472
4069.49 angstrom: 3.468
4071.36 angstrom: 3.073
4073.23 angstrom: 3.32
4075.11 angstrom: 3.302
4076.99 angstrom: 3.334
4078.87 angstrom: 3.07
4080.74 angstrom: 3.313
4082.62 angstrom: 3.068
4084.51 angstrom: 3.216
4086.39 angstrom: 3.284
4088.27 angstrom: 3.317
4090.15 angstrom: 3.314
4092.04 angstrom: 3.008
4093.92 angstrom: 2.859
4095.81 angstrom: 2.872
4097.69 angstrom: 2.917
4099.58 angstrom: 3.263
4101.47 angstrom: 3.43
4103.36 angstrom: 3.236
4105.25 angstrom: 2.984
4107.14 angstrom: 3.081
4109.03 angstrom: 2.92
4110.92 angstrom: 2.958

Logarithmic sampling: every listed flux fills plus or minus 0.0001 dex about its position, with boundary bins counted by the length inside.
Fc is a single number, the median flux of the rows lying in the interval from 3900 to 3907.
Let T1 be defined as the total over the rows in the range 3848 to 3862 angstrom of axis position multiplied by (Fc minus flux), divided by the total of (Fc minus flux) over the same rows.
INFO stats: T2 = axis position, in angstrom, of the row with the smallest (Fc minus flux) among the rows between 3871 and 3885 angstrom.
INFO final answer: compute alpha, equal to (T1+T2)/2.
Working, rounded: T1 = 3855.6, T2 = 3873.82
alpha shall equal 3864.7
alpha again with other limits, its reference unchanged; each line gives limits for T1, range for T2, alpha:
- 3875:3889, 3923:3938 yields 3904.0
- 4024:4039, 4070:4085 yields 4054.5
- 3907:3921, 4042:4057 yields 3982.7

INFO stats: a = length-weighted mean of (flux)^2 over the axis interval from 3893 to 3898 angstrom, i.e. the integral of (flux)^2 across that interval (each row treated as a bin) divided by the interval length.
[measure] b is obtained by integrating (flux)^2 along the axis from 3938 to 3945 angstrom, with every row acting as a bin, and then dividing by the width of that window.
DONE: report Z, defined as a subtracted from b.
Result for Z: -2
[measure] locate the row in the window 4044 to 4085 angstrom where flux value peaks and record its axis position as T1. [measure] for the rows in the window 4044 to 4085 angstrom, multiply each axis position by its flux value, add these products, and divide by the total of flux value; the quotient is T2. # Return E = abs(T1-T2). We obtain 12.2 angstrom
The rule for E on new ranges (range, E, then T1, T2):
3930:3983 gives 11.0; 3967.71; 3956.7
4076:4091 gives 6.6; 4076.99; 4083.6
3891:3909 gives 8.0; 3891.70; 3899.7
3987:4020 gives 11.7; 3991.53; 4003.2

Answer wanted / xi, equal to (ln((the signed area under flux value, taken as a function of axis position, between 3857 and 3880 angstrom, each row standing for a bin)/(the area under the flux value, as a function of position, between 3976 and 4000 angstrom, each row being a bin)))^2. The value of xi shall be 0.020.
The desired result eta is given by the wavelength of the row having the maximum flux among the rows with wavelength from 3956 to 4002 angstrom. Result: 3967.71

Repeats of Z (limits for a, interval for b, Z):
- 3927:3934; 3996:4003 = -1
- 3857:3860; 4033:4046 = -5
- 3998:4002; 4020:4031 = -1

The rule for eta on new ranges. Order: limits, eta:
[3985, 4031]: 3991.53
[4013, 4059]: 4034.03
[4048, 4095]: 4052.65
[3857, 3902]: 3868.47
